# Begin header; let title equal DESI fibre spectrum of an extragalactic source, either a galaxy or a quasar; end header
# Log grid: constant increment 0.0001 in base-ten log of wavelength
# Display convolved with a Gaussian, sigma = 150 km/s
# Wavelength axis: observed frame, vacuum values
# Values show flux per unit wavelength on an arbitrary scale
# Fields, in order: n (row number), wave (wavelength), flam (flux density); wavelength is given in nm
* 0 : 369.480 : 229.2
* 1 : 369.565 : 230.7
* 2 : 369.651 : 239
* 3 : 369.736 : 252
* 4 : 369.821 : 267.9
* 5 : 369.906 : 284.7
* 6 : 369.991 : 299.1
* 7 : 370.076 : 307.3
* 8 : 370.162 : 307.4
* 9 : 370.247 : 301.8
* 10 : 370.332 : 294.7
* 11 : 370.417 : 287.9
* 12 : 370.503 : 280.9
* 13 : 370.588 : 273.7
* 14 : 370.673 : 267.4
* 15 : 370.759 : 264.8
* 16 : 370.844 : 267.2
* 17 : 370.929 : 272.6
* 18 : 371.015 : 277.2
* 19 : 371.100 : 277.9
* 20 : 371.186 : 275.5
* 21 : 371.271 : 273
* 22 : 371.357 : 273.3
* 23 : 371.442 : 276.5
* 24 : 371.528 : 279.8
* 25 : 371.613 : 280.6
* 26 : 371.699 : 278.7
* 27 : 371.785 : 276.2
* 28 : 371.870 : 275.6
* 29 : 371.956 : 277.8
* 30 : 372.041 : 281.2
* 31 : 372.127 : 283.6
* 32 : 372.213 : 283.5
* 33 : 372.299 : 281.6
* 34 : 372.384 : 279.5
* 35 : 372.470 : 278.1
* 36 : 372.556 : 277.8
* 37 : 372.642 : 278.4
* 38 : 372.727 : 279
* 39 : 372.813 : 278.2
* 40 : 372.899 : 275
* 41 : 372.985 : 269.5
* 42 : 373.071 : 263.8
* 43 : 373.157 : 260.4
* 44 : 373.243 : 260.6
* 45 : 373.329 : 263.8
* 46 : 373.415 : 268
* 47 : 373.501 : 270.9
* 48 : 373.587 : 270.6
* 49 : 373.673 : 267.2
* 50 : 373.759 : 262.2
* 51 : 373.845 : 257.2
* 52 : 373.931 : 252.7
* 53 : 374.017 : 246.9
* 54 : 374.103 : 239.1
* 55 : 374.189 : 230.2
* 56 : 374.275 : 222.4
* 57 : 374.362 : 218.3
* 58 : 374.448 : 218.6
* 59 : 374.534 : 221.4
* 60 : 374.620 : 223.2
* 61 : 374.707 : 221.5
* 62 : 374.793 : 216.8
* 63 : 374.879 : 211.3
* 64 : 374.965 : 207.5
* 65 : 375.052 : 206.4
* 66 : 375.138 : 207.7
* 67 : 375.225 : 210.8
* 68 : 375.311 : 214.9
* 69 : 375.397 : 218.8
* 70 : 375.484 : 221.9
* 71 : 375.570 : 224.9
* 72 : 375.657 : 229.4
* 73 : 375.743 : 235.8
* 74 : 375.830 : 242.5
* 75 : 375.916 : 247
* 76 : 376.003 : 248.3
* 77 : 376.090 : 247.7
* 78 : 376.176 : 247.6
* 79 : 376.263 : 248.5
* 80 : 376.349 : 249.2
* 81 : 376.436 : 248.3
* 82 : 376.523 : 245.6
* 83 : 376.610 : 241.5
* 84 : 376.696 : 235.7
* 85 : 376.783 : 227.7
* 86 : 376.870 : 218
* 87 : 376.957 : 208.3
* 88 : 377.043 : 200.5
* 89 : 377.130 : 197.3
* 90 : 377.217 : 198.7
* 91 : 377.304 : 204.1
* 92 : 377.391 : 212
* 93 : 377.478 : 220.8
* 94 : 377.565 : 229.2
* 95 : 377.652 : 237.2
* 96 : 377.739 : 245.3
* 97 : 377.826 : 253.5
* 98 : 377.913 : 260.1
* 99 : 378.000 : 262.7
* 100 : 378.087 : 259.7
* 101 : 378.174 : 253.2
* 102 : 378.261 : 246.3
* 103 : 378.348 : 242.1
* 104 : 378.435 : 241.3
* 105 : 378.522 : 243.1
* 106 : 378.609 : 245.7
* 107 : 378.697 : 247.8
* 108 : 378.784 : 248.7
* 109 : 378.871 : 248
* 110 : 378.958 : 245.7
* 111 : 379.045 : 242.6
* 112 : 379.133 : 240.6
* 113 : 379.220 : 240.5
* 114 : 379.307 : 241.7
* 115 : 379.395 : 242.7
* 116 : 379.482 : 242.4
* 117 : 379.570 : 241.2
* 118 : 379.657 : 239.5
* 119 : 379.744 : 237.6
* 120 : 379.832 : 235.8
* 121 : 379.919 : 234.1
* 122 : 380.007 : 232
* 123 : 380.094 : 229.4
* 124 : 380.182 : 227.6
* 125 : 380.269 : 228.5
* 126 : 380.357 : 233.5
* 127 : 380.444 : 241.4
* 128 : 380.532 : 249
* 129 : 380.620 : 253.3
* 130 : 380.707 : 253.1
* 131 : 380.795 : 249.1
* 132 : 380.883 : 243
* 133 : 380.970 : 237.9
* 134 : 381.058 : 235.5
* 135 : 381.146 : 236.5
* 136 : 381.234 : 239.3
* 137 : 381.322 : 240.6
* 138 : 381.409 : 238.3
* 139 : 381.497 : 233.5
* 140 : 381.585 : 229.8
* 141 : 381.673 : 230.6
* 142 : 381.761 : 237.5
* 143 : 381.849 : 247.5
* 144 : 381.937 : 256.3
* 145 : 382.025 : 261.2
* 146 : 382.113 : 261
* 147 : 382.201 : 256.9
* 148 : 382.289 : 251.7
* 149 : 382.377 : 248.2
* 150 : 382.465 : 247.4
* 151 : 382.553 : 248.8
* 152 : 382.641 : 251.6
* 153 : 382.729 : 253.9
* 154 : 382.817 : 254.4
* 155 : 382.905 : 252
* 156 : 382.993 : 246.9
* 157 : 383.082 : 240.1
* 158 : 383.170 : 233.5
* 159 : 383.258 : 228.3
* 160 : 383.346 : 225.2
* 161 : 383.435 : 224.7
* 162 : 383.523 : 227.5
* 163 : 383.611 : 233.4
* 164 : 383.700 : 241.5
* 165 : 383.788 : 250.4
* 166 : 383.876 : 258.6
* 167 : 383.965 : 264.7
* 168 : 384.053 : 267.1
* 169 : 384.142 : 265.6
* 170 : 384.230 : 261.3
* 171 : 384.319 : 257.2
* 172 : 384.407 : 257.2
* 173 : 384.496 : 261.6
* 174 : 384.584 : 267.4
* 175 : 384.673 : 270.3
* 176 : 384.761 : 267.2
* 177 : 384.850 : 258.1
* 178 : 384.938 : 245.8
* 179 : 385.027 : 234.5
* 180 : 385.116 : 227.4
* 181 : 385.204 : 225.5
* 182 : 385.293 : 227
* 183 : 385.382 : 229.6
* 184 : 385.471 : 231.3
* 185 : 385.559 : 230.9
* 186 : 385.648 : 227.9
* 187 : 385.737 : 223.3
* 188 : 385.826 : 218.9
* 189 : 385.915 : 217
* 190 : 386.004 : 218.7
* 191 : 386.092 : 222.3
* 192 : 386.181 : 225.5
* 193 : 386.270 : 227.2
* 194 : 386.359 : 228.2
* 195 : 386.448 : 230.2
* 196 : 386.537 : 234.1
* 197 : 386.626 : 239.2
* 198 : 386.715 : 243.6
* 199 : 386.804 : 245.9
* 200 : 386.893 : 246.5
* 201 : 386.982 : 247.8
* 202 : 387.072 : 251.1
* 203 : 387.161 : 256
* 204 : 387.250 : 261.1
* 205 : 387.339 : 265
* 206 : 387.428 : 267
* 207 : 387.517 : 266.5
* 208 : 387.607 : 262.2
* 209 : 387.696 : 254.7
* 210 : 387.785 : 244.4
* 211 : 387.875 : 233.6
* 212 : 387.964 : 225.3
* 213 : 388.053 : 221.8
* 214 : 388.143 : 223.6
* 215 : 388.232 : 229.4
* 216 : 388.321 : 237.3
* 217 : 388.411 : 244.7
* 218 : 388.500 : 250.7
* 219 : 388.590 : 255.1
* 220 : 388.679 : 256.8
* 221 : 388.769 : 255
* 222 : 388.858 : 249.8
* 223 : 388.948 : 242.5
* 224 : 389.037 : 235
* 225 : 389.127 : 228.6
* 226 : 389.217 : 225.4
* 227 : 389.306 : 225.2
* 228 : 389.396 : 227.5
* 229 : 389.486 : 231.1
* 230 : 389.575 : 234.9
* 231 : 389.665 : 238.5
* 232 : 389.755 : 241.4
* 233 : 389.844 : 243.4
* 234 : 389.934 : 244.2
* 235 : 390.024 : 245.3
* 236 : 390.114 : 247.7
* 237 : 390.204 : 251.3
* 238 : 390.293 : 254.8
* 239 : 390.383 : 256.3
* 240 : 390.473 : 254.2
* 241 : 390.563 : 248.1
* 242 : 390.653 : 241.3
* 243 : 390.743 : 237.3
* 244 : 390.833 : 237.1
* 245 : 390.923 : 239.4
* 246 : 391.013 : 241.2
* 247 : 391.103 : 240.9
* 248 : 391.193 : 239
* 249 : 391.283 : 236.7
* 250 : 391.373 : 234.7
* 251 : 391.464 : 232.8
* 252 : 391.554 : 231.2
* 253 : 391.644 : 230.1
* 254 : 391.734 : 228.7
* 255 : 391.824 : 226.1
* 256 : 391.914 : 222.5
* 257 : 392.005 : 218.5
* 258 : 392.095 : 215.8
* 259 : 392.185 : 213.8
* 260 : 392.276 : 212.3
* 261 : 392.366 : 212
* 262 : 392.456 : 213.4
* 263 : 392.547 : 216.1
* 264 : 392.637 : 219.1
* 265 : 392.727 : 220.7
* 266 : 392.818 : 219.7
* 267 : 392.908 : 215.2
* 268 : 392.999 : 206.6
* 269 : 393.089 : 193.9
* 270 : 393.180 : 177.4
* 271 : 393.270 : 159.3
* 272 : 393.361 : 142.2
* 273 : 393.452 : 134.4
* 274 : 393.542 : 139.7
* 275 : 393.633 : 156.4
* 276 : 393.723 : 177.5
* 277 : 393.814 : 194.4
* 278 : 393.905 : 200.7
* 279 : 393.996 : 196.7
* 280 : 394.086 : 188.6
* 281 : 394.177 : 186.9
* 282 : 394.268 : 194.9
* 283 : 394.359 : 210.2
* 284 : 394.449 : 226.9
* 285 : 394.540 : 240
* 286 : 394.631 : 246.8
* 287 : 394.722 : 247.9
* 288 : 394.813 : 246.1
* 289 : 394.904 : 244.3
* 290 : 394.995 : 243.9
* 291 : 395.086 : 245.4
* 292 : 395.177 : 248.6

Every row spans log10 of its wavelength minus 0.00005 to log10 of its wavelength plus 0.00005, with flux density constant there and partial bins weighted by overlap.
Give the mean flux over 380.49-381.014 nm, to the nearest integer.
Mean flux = 248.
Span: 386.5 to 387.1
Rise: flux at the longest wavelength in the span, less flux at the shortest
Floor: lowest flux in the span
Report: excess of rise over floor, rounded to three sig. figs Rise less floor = -217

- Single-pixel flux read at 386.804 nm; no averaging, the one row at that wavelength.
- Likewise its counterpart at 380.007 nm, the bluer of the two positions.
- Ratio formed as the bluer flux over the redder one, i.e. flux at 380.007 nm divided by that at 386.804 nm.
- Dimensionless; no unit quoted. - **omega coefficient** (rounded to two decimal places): 0.94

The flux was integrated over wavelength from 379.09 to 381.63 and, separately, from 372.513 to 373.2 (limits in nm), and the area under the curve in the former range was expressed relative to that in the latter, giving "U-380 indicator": 3.2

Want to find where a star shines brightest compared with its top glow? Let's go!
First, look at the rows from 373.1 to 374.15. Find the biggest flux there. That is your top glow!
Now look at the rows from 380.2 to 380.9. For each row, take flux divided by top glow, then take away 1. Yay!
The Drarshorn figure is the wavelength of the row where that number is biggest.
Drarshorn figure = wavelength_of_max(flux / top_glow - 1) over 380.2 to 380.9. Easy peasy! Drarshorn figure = 380.620 nm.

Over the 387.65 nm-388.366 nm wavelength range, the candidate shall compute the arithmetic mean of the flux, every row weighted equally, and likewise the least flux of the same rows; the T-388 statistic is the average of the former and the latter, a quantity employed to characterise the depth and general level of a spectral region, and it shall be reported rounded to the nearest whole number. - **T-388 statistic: 228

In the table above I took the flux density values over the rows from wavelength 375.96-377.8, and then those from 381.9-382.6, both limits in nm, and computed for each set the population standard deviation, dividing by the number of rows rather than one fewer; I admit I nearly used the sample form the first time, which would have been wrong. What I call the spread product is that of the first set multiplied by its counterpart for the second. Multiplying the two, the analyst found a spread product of 99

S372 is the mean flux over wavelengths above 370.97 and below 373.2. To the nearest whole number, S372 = 277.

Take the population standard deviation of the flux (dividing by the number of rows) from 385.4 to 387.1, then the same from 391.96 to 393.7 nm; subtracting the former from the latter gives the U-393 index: 20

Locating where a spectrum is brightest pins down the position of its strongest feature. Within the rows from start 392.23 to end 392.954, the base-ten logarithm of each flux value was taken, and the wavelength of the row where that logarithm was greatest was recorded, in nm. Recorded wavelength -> 392.727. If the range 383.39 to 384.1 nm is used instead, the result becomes 384.053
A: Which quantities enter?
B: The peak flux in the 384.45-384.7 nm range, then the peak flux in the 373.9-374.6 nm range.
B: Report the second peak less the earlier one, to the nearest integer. -18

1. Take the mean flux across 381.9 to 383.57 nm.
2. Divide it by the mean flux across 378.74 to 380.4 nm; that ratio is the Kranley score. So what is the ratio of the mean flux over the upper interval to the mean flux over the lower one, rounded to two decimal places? 1.03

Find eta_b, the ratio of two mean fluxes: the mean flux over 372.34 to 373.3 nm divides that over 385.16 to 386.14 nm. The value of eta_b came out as 0.82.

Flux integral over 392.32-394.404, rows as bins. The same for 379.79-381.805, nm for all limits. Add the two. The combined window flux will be 876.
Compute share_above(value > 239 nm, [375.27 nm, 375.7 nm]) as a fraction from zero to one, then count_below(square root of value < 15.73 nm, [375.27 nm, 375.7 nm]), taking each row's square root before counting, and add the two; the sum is 5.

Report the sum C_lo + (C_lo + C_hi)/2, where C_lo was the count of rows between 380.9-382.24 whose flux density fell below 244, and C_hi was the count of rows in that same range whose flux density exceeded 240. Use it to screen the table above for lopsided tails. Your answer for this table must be 18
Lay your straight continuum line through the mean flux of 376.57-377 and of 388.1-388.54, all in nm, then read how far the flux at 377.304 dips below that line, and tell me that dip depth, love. 23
